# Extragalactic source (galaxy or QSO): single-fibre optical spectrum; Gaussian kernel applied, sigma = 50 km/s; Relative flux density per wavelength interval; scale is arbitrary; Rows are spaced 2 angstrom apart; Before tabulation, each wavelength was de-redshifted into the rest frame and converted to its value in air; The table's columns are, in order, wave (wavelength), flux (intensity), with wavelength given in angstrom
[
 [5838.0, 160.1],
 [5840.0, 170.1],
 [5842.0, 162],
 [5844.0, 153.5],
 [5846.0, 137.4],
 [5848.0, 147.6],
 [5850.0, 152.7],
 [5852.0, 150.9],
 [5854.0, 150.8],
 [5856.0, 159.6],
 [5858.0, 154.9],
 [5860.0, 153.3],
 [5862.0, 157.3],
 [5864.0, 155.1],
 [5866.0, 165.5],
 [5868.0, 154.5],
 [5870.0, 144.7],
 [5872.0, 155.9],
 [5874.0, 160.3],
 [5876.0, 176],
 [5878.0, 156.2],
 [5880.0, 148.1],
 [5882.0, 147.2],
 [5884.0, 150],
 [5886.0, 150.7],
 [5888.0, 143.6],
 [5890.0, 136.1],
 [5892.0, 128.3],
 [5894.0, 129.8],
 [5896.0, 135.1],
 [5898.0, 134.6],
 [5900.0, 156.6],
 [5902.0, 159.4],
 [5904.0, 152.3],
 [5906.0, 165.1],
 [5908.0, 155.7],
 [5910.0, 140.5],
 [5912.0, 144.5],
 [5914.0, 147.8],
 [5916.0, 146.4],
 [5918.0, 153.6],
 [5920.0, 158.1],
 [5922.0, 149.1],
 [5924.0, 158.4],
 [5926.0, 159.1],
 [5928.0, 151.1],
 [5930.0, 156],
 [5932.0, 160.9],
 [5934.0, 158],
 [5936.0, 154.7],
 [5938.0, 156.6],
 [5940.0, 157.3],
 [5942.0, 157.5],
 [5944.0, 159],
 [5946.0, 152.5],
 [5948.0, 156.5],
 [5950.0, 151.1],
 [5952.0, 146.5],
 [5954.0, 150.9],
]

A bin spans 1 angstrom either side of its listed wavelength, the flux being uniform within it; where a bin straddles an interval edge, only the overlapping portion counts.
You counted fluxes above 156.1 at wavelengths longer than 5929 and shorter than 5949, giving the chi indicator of 7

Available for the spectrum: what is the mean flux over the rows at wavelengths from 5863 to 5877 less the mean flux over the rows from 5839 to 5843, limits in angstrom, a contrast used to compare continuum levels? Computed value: -7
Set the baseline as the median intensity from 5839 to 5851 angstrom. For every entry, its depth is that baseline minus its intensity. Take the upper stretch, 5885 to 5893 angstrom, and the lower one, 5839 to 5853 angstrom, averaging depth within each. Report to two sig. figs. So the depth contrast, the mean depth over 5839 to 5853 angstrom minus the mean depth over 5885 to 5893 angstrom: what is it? -14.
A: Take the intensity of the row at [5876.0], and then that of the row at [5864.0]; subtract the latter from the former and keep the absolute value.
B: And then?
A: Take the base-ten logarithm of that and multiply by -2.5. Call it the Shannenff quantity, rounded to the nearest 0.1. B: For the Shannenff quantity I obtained -3.3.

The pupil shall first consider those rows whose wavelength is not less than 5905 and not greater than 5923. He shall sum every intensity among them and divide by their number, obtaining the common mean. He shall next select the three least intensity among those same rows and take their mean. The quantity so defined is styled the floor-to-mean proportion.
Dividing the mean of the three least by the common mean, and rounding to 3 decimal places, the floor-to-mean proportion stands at 0.951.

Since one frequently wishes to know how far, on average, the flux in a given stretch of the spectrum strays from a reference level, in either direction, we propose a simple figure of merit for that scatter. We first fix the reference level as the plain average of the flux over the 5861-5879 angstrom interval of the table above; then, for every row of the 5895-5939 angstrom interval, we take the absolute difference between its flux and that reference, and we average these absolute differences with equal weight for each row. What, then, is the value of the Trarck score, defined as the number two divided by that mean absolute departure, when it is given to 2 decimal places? 0.29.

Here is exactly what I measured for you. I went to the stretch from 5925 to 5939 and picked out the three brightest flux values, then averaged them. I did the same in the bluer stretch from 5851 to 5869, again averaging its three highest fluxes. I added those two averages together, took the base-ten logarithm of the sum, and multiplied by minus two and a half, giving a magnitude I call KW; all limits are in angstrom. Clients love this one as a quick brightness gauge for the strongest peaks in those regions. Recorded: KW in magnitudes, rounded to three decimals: -6.263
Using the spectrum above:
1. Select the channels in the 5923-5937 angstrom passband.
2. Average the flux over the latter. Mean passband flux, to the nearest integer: 157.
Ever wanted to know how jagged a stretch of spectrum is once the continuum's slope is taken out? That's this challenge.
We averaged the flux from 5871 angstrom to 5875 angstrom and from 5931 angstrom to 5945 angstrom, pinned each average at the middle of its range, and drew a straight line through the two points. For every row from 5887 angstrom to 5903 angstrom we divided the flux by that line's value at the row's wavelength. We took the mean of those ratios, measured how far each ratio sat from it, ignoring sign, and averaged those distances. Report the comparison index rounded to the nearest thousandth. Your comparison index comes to 0.061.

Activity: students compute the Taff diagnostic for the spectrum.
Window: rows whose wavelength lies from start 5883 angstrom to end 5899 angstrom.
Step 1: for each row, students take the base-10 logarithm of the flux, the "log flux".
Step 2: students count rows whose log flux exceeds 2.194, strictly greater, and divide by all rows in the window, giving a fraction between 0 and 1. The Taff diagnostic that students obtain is 0.00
